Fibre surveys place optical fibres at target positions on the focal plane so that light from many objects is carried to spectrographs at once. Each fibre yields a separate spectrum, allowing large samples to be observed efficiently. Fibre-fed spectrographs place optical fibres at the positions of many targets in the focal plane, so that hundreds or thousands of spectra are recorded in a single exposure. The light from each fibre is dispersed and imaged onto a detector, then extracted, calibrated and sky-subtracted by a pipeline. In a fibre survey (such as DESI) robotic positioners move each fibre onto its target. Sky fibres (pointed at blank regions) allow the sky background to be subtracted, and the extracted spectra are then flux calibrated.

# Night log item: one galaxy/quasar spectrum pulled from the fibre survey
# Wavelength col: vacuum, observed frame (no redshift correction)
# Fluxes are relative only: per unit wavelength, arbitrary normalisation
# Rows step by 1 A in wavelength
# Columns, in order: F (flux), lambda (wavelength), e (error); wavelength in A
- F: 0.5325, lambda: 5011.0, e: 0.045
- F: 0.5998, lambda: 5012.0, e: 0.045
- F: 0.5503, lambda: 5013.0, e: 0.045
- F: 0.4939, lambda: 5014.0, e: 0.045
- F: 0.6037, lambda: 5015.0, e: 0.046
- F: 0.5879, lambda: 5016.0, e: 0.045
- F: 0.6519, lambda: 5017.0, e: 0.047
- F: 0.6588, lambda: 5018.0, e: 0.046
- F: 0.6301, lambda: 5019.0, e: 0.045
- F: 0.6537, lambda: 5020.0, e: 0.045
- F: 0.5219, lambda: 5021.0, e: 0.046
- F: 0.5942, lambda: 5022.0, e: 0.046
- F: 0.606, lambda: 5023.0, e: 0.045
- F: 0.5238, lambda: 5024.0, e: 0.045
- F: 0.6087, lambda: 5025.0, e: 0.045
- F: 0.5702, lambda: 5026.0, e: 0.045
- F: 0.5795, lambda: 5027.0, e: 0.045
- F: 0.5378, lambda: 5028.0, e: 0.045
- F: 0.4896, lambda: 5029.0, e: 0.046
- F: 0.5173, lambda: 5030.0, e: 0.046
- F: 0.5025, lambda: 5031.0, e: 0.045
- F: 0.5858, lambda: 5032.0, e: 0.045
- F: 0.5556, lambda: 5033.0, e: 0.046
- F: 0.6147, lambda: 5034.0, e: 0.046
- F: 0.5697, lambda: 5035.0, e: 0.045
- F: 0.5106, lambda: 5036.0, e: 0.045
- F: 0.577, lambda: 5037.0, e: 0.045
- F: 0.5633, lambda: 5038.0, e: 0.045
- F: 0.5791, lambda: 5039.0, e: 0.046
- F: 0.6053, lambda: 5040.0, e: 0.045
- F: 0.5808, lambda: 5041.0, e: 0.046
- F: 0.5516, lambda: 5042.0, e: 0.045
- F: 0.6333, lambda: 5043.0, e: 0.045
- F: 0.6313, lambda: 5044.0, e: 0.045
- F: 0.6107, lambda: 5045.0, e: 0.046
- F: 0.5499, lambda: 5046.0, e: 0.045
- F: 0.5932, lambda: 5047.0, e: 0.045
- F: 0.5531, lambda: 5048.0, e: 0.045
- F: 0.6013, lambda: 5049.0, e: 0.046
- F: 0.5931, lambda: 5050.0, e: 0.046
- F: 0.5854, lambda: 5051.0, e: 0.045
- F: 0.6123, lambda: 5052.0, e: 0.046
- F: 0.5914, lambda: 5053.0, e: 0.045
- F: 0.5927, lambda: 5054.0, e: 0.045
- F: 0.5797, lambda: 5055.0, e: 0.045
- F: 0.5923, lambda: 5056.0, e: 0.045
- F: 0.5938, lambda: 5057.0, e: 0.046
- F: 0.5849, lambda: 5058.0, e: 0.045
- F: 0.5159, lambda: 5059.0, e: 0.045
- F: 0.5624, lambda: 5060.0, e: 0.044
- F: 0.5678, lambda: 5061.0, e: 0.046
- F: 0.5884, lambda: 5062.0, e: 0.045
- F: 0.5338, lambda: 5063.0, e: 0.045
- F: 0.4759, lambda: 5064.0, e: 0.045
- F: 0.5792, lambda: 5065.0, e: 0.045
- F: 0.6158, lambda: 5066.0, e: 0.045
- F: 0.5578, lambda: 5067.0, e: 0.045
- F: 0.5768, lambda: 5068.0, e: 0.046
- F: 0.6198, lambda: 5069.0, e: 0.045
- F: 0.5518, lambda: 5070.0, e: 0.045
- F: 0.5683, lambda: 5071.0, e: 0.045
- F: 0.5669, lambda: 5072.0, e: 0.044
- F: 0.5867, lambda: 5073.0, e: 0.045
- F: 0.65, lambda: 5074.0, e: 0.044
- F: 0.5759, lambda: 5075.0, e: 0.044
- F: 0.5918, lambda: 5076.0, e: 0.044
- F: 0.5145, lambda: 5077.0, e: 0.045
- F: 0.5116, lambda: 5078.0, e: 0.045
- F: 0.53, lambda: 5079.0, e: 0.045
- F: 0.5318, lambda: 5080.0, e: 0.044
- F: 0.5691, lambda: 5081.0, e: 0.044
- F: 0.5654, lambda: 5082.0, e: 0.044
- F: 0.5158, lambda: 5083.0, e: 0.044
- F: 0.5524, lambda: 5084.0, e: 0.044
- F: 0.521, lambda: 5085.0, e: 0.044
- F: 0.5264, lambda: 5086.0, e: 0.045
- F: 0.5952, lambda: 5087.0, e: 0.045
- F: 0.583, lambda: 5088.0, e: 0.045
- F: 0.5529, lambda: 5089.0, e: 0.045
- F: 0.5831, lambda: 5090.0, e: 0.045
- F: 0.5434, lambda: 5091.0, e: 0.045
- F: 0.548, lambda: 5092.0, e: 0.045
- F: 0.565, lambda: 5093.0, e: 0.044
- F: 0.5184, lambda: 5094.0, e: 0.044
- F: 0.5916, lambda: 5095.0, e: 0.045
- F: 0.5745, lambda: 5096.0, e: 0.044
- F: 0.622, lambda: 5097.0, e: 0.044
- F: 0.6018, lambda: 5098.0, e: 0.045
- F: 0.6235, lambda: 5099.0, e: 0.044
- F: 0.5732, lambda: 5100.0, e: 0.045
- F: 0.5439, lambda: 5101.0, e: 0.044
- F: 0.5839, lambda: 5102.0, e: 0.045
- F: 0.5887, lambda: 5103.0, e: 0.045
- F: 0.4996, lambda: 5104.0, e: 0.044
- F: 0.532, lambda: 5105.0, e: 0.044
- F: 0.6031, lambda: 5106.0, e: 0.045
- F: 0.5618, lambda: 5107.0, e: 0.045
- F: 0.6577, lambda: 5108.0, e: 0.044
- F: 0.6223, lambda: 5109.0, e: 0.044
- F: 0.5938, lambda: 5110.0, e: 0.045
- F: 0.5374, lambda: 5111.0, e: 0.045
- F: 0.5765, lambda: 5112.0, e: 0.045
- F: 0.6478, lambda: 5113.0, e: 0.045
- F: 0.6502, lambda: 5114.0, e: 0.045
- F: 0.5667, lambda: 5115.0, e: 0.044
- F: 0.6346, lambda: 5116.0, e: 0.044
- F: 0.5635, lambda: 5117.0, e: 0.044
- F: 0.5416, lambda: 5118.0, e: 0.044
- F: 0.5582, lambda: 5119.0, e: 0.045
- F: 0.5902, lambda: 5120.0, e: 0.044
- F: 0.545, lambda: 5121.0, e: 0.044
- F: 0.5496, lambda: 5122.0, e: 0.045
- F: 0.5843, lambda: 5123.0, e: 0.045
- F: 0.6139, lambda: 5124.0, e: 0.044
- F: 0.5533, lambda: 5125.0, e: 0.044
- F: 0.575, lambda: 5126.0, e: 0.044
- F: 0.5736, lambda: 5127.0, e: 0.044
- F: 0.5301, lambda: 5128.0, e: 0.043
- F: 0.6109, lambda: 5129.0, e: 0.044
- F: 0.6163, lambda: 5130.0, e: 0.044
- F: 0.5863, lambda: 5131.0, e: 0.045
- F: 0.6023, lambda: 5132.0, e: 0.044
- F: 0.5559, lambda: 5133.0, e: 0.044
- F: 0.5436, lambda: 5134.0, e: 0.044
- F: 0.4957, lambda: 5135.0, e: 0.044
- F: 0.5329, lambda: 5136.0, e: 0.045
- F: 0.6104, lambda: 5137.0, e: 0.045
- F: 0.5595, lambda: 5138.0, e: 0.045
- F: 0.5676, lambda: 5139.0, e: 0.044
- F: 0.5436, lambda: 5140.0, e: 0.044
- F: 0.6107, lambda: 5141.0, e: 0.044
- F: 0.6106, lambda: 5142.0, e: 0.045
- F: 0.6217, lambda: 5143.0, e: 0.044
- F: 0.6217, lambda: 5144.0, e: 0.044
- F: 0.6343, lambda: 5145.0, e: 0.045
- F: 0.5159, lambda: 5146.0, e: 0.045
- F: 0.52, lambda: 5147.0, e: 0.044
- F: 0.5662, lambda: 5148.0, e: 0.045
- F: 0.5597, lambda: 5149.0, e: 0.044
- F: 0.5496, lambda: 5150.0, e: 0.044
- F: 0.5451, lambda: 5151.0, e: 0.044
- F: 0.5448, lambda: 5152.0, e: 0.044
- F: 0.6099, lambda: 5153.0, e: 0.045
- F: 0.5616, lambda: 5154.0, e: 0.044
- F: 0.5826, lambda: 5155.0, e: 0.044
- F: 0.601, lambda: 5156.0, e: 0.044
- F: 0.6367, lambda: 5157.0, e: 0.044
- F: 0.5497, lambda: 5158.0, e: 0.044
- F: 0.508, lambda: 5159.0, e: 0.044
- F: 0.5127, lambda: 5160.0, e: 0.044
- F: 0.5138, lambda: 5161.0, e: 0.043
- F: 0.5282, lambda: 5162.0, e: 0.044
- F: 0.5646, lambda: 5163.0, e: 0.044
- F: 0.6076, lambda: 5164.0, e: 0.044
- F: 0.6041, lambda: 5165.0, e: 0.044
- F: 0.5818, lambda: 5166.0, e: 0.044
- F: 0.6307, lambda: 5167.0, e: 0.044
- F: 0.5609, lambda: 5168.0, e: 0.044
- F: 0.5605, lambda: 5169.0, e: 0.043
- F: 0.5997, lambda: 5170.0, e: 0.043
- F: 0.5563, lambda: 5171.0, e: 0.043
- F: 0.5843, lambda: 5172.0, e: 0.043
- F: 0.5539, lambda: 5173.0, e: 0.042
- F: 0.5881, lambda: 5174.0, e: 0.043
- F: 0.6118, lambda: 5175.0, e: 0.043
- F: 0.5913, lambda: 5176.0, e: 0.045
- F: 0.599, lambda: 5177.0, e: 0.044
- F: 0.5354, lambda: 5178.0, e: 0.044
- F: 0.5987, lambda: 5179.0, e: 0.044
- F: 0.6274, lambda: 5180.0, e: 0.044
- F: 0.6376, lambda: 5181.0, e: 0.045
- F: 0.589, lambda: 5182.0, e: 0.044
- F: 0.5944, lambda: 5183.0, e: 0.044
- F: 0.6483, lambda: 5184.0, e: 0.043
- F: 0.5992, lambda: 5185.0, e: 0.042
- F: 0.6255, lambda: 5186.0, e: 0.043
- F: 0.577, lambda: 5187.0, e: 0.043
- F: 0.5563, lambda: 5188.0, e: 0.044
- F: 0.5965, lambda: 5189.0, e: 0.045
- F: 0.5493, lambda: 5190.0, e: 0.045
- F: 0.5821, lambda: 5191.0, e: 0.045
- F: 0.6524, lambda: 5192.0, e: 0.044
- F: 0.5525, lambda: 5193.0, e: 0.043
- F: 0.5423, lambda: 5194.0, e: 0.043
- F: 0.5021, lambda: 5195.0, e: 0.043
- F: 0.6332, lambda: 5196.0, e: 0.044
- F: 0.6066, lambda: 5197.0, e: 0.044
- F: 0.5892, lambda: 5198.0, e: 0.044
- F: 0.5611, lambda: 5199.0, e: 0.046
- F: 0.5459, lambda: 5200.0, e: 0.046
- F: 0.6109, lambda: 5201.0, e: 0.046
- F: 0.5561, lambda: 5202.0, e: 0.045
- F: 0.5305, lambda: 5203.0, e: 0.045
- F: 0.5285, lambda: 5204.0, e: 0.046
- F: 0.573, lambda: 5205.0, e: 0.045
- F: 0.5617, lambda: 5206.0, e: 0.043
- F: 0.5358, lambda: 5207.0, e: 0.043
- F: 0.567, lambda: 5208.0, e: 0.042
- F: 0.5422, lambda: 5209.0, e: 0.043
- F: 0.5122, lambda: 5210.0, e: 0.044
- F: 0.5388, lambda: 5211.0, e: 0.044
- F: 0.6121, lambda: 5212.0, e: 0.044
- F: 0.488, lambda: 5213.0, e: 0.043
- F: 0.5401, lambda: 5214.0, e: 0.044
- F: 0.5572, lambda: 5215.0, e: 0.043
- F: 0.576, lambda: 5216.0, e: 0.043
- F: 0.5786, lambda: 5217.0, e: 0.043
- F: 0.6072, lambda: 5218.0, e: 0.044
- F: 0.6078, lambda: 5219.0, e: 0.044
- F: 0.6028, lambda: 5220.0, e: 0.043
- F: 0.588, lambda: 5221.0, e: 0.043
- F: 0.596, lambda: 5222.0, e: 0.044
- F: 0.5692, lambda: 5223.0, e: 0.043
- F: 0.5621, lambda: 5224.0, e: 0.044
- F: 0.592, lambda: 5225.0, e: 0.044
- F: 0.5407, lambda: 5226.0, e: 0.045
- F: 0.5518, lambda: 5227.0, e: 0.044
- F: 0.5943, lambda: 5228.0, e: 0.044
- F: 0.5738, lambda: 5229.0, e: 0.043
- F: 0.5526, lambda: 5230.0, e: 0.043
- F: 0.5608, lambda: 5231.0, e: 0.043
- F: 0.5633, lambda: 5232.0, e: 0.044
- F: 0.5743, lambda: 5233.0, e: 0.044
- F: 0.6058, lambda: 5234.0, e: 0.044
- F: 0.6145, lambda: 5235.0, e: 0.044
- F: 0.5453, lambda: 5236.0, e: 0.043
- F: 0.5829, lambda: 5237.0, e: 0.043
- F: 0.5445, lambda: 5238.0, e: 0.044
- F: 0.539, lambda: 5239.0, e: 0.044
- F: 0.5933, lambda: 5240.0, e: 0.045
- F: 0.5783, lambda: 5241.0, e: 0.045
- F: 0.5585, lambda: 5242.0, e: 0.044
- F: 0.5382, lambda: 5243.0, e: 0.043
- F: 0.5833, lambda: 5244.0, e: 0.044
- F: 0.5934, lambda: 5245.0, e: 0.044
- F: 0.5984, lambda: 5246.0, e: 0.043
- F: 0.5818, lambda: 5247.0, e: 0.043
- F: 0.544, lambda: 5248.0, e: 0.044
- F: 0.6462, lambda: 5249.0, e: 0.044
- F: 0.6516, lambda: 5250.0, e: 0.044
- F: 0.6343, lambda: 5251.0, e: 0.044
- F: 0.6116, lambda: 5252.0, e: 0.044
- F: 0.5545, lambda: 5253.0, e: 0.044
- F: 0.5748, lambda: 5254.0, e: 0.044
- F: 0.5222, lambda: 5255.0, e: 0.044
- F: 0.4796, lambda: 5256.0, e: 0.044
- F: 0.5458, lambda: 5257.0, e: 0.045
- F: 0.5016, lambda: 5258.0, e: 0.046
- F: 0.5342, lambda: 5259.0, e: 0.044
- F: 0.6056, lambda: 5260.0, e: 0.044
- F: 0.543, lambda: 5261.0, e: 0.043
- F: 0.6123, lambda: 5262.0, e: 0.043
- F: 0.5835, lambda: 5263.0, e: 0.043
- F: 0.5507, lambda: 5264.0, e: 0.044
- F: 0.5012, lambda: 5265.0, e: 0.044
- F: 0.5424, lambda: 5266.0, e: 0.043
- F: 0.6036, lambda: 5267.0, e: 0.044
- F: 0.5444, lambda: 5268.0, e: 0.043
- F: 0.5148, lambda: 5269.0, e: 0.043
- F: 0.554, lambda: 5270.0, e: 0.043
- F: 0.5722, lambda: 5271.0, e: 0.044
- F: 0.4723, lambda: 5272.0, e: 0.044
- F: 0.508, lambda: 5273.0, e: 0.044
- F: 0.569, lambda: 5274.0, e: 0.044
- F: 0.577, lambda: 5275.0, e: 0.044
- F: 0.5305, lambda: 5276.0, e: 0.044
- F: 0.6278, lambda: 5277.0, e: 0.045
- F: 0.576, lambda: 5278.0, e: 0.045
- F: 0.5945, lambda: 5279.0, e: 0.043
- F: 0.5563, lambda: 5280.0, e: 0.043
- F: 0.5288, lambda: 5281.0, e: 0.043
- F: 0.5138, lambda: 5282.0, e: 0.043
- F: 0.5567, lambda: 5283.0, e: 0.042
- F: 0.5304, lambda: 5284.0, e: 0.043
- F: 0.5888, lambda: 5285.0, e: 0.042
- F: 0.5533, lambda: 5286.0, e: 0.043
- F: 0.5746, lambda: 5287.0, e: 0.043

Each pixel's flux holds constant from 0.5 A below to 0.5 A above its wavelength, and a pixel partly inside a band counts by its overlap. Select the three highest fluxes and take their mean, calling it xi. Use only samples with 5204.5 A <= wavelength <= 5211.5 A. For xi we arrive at 0.567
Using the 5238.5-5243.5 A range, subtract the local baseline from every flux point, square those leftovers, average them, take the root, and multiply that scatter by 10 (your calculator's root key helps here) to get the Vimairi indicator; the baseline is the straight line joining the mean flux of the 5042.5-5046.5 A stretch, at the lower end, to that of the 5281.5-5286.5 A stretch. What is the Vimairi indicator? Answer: 0.22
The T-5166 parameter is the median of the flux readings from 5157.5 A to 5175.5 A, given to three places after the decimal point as 0.563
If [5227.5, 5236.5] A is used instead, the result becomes 0.574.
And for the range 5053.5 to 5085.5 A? 0.568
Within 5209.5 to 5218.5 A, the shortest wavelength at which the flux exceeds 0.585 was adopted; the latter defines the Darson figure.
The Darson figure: 5212.0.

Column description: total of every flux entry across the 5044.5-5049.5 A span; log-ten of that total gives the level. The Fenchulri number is 0.464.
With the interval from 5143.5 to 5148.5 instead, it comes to 0.456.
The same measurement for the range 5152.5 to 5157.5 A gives 0.476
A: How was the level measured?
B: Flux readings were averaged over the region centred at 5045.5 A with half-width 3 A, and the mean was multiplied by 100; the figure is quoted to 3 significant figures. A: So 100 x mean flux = 59.5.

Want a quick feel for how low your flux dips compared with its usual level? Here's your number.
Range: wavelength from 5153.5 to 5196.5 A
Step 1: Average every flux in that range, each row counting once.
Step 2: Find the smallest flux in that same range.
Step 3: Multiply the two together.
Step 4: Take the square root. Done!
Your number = 0.540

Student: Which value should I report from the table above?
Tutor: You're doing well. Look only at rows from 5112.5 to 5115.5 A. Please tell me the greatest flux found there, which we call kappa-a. 0.6502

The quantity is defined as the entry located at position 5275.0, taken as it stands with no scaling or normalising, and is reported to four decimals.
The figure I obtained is 0.5770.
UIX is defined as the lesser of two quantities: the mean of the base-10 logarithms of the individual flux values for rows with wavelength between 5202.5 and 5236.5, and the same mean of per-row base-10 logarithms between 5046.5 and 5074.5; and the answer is -0.248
